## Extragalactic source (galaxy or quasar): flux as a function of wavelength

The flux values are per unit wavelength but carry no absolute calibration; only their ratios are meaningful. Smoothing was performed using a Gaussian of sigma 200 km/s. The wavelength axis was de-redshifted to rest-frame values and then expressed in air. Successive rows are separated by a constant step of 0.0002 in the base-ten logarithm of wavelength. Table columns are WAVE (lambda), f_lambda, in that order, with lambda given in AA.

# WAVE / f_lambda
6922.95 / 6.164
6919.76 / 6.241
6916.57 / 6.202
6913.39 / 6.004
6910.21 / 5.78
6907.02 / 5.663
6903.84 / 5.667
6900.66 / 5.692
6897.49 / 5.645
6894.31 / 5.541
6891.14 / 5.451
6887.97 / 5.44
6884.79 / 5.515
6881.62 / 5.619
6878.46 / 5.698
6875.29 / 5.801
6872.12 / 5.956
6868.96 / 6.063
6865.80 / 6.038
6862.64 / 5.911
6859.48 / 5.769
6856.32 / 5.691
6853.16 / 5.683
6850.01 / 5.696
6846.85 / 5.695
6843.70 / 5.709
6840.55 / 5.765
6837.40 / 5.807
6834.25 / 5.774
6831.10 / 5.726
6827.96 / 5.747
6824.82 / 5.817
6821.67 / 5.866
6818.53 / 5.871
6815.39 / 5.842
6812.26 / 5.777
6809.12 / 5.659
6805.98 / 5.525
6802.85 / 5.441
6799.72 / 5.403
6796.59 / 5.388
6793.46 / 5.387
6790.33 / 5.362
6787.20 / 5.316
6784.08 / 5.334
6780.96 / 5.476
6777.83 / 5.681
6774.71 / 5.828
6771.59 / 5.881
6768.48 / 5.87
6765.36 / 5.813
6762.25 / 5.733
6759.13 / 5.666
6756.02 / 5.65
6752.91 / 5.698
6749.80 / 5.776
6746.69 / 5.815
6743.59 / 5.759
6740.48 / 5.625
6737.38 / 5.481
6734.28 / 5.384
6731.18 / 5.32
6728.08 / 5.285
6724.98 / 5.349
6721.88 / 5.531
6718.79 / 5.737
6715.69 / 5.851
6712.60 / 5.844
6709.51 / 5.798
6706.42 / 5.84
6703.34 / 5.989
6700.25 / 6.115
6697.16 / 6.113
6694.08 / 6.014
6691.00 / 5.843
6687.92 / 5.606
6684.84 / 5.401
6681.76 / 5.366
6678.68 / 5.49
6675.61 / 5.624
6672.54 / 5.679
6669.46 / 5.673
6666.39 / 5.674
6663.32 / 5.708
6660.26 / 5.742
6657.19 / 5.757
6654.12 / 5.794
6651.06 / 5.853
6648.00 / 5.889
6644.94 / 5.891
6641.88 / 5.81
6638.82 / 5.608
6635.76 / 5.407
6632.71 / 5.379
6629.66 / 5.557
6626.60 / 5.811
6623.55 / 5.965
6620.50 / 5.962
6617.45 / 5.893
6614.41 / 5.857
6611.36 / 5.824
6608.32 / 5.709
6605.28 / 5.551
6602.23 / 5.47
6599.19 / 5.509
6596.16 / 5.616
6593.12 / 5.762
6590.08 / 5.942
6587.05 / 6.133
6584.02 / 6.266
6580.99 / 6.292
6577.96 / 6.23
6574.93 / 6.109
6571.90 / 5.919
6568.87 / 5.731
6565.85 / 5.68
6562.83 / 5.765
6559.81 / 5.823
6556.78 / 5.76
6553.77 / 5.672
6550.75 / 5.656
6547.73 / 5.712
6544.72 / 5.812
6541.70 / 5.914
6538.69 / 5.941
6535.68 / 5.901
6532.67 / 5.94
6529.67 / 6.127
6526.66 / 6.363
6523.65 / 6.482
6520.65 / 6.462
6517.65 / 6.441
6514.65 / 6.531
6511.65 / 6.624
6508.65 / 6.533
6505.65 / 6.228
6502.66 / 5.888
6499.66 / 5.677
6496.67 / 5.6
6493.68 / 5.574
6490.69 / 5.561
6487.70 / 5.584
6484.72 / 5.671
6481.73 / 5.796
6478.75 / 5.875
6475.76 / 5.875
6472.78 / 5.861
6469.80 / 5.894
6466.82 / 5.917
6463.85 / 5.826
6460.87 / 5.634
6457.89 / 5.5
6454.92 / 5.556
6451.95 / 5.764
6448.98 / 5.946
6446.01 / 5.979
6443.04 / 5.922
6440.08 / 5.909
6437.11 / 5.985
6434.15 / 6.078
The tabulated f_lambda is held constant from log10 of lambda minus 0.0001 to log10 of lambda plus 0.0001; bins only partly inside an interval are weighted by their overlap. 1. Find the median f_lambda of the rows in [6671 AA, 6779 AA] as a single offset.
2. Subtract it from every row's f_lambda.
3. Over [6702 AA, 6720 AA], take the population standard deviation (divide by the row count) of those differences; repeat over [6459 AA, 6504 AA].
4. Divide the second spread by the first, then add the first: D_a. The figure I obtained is 1.8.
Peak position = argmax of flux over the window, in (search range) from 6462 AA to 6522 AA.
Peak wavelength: 6511.65 AA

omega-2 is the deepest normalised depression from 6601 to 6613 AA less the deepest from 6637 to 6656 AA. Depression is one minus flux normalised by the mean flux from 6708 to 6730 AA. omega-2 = 0.025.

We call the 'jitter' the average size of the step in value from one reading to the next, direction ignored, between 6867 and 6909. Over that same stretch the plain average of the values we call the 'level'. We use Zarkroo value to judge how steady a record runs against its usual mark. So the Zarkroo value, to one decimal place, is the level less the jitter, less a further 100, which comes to -94.4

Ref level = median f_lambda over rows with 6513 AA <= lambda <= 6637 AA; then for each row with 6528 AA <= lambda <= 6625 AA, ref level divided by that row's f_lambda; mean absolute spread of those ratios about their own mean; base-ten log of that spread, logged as -1.55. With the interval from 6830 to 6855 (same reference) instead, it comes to -2.18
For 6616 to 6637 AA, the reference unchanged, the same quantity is -1.39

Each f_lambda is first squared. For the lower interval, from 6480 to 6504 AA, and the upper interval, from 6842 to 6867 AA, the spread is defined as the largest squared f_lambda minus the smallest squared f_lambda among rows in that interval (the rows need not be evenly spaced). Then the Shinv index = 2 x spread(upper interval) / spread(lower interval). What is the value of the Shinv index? 2.2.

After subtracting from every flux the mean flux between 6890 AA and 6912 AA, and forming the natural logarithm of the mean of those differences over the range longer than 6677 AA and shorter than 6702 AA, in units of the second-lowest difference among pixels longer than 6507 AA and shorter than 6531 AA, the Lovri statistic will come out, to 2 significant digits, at -1.9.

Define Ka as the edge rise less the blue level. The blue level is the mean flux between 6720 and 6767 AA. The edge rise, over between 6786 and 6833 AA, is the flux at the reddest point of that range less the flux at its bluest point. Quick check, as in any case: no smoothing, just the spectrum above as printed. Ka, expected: -5.2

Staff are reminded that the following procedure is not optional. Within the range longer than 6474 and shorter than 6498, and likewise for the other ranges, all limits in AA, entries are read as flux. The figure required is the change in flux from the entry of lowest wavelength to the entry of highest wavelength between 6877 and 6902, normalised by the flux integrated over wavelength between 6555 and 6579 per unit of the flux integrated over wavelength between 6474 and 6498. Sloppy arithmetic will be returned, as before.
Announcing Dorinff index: -0.01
